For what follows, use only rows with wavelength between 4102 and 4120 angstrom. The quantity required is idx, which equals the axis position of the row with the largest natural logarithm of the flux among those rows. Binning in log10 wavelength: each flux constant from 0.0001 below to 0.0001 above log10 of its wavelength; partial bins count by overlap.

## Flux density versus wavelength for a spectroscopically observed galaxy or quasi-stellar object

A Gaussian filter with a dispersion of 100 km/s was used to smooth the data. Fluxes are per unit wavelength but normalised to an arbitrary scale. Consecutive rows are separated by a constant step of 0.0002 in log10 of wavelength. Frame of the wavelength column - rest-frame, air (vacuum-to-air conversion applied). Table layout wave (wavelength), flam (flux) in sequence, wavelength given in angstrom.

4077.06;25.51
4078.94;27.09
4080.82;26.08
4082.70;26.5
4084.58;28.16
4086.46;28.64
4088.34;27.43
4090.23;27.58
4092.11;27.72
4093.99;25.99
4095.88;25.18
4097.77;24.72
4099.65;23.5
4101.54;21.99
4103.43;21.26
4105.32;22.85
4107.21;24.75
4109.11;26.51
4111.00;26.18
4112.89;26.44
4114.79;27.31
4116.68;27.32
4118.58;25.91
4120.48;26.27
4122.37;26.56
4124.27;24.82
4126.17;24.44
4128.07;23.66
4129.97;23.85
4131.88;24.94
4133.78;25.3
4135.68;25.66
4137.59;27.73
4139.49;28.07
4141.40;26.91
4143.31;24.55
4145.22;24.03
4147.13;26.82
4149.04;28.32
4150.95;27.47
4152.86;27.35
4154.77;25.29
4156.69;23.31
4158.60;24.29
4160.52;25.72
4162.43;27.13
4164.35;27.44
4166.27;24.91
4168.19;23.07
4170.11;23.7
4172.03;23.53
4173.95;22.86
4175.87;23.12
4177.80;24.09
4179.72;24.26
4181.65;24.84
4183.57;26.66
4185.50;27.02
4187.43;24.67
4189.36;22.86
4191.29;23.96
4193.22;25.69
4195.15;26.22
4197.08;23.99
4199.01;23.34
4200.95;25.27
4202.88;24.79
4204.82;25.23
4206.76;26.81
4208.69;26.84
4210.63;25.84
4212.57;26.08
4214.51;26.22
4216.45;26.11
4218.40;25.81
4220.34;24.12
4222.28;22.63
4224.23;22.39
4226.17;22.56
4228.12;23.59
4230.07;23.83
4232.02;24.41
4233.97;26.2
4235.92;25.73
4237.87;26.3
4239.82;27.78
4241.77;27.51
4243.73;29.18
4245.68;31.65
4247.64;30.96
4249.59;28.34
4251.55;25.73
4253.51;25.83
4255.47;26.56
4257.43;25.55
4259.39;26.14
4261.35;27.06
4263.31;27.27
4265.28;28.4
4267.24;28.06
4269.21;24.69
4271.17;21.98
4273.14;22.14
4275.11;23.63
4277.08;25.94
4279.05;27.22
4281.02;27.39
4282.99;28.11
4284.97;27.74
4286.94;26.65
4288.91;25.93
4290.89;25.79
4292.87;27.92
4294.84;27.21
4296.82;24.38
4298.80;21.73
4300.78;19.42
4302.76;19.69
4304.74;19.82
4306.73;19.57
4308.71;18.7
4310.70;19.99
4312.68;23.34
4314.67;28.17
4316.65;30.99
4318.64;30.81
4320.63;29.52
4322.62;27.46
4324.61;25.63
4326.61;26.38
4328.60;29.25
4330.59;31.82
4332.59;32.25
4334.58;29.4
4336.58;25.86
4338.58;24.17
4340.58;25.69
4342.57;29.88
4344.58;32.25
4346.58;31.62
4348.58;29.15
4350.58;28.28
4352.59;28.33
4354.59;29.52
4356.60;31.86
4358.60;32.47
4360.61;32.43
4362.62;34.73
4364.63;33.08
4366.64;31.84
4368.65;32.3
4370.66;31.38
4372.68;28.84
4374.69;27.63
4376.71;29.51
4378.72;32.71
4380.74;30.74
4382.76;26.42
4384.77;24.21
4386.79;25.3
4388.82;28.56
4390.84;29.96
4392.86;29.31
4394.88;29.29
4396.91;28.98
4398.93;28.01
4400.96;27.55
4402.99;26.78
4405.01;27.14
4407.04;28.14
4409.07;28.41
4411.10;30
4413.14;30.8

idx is 4116.68 angstrom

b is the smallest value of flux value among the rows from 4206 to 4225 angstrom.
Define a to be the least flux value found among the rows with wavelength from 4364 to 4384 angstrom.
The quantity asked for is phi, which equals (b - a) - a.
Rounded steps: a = 26.42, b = 22.39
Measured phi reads -30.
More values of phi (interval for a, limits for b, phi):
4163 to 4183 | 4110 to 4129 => -22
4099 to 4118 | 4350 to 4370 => -14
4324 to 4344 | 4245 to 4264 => -23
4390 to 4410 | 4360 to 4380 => -26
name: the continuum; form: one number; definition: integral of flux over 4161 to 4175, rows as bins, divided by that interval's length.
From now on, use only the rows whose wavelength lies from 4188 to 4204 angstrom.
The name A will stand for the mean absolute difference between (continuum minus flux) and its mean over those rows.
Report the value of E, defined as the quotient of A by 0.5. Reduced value 2.0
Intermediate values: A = 1.0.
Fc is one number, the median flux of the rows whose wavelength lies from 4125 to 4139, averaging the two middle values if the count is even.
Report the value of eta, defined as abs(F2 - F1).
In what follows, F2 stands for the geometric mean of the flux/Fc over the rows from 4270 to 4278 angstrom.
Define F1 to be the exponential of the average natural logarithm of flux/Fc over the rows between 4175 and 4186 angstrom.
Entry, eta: 0.06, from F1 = 1.00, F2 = 0.94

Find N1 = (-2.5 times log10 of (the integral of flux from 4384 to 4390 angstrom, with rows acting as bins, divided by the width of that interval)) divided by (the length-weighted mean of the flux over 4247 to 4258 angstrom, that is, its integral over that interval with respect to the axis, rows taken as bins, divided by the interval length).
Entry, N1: -0.131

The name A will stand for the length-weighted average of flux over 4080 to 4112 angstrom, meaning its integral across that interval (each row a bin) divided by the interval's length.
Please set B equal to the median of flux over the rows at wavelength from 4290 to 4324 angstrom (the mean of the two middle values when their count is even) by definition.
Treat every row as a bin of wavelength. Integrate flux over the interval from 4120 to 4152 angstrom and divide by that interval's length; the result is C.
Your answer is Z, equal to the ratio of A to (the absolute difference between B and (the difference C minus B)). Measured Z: 1.12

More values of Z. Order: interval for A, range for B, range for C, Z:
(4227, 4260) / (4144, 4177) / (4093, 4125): 1.09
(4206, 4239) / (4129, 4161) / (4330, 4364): 1.17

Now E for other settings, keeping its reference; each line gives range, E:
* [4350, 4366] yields 3.9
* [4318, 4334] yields 4.0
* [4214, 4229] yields 2.8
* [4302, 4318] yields 7.4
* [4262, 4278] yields 4.3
